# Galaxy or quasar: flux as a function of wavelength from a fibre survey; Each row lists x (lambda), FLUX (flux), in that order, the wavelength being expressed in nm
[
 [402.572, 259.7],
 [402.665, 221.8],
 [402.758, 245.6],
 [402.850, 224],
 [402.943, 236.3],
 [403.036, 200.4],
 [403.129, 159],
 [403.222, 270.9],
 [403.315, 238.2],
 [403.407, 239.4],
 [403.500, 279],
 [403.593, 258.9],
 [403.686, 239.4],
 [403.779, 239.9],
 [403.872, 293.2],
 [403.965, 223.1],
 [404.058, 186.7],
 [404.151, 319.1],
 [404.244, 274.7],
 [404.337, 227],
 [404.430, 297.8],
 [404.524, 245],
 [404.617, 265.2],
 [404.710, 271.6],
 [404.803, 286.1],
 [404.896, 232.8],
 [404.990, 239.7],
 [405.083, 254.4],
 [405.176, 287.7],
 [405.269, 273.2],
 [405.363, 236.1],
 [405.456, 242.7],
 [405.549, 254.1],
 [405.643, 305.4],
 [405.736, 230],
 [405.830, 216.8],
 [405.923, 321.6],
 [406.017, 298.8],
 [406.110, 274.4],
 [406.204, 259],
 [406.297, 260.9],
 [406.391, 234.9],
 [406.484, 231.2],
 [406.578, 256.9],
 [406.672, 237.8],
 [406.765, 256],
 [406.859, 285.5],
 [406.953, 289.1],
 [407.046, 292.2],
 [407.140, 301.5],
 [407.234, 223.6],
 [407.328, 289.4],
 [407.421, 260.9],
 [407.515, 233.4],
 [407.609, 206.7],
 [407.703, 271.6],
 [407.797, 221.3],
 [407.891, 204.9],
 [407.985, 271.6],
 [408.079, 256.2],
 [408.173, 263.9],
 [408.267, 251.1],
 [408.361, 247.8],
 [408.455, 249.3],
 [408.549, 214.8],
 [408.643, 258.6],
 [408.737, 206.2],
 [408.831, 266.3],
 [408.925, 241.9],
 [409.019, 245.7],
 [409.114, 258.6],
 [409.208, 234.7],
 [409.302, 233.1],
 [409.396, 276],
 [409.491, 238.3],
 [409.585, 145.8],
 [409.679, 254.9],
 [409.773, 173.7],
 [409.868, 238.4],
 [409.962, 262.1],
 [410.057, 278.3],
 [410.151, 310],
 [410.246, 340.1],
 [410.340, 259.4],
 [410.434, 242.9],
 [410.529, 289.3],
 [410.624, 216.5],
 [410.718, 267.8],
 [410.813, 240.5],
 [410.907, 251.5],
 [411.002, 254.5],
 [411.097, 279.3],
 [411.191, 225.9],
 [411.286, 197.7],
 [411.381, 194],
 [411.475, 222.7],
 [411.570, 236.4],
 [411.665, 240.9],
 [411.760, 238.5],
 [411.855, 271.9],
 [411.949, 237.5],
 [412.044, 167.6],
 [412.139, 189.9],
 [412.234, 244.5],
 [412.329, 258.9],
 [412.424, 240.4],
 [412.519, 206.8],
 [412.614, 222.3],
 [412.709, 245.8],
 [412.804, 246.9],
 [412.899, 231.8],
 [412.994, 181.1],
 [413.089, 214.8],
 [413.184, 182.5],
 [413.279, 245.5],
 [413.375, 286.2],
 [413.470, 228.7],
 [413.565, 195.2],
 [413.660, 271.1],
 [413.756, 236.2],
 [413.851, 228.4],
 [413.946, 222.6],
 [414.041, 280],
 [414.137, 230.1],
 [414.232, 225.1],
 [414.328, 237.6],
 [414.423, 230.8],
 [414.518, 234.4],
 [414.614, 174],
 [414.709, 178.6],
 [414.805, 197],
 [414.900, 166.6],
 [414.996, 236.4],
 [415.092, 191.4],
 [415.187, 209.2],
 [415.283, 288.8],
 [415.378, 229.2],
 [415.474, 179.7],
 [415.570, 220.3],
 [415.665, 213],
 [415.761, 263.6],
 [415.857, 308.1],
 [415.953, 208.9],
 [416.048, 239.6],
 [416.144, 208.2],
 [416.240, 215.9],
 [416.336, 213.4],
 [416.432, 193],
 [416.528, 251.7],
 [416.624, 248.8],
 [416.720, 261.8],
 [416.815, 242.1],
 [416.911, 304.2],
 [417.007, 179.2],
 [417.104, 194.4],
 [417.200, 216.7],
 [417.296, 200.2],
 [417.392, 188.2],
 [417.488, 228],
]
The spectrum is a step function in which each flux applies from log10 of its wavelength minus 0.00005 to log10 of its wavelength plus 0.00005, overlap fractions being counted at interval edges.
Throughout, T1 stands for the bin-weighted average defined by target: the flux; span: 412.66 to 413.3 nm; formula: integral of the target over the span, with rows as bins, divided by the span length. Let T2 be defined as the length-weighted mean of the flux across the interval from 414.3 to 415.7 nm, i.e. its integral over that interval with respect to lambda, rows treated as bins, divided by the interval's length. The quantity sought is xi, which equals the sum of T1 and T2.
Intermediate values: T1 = 220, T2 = 212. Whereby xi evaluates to 433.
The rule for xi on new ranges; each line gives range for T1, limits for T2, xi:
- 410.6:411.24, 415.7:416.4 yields 484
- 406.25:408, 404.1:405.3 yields 521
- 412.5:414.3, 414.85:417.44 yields 456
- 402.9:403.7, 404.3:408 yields 494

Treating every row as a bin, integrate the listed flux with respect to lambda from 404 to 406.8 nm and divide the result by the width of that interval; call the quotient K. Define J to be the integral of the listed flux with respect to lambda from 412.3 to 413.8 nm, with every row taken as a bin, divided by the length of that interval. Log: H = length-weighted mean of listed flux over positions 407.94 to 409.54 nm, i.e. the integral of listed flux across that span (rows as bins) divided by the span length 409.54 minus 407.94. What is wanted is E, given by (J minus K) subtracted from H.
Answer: 276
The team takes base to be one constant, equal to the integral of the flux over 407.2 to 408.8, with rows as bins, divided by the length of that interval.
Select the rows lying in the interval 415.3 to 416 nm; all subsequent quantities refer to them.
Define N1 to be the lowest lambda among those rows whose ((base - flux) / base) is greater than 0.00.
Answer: 415.378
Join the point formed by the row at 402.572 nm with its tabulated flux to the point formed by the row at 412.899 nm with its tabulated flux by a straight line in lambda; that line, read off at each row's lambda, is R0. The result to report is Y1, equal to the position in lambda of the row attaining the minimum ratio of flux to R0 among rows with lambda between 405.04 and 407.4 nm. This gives 405.830 nm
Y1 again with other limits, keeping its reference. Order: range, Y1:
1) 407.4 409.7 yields 409.585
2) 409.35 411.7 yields 409.585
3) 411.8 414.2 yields 412.044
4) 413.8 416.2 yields 414.900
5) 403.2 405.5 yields 404.058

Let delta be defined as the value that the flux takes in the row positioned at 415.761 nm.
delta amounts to 263.6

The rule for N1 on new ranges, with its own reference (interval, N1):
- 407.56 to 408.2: 407.609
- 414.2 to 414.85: 414.232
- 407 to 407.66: 407.234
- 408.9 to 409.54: 408.925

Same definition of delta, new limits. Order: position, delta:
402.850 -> 224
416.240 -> 215.9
